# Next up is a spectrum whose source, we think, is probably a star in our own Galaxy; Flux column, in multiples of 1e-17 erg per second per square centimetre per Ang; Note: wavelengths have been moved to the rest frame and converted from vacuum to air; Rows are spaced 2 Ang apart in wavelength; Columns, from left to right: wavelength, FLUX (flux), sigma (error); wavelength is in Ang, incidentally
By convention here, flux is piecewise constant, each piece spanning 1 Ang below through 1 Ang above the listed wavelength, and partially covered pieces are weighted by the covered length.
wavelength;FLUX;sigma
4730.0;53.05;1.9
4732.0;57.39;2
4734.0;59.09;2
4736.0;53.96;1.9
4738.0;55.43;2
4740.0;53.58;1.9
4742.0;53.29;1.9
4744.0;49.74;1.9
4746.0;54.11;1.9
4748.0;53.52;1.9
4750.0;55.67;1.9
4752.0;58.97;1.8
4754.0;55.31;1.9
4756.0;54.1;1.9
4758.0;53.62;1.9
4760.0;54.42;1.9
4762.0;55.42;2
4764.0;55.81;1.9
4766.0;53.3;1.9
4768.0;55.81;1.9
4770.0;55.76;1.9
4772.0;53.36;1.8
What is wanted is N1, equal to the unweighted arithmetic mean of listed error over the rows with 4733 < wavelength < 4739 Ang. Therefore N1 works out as 1.97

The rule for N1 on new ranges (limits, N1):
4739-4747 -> 1.90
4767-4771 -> 1.90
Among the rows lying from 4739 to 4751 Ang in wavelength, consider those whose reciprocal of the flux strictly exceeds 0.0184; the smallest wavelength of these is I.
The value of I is 4740.0 Ang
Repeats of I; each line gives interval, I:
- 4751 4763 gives 4756.0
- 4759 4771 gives 4766.0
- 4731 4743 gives 4736.0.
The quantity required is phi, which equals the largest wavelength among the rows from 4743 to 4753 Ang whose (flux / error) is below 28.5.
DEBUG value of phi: 4748.0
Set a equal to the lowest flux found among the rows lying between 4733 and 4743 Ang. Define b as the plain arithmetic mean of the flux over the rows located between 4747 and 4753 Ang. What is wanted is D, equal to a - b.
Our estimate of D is -2.8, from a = 53.29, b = 56.1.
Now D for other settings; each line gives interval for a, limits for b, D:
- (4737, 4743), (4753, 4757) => -1.4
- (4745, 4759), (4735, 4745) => 0.3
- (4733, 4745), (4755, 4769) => -4.9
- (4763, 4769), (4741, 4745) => 1.8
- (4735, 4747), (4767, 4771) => -6.0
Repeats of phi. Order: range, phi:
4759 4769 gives 4766.0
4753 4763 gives 4762.0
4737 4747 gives 4746.0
